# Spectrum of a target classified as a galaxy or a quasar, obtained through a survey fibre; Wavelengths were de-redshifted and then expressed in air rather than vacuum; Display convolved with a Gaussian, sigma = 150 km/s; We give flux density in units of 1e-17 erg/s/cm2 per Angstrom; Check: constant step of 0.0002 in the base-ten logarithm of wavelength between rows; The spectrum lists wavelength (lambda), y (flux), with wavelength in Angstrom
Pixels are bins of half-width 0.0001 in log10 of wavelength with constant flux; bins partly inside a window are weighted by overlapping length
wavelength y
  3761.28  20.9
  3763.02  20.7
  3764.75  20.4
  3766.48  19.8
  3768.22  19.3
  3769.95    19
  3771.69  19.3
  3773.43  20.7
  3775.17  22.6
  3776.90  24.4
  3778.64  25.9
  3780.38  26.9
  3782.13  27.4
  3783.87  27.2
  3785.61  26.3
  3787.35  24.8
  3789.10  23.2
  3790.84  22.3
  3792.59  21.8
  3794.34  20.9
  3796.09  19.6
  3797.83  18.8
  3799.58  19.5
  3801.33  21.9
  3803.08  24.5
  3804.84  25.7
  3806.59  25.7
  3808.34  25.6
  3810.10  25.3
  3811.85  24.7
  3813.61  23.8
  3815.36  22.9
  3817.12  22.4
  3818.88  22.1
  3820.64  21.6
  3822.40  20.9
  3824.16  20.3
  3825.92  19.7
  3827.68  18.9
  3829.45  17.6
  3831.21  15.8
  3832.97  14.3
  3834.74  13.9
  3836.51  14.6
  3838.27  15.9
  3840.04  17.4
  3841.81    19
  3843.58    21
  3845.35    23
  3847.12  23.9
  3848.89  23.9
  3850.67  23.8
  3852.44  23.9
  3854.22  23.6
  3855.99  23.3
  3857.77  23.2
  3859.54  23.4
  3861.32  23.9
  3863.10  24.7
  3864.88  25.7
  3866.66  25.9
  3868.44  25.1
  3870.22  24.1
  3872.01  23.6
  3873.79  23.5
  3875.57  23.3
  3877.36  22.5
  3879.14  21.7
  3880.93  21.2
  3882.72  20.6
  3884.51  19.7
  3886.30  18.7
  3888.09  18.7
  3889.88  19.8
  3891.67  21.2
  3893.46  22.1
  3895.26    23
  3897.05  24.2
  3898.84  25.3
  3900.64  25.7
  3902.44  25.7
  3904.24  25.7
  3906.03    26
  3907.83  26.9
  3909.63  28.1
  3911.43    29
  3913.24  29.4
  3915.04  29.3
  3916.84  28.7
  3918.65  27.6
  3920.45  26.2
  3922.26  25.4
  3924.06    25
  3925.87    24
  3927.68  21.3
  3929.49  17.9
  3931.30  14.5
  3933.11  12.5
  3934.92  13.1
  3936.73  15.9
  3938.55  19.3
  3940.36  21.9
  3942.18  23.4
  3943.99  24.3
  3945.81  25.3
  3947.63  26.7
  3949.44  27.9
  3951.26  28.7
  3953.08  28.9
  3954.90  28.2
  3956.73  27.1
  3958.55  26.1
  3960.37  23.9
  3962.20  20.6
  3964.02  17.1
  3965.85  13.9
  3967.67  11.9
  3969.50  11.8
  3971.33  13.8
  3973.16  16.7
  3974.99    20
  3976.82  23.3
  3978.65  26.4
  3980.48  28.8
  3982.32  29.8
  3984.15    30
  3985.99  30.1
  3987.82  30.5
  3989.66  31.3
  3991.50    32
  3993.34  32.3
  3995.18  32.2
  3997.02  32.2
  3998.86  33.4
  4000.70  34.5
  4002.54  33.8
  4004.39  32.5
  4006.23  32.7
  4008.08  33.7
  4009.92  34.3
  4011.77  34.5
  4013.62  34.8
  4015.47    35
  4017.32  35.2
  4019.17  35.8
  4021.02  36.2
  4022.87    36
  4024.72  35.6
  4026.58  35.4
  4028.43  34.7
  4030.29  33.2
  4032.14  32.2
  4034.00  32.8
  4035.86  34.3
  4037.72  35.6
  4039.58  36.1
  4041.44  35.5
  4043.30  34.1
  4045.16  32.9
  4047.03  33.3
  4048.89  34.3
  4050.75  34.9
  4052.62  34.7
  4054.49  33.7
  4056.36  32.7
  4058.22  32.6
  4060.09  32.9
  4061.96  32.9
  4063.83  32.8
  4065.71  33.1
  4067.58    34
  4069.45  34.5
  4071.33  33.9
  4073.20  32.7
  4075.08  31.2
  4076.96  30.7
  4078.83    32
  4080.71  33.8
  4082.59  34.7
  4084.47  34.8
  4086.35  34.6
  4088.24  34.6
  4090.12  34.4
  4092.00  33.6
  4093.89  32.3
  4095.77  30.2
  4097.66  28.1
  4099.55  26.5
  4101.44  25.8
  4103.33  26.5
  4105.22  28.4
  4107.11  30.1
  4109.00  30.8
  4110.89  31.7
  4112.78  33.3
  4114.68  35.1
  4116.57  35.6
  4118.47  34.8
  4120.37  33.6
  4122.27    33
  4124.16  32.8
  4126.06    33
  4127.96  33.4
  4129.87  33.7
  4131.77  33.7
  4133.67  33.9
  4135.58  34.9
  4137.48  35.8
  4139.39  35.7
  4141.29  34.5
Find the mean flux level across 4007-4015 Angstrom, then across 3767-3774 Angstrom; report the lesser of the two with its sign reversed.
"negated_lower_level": -20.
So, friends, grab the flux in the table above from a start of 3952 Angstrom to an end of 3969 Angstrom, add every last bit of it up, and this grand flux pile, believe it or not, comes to 198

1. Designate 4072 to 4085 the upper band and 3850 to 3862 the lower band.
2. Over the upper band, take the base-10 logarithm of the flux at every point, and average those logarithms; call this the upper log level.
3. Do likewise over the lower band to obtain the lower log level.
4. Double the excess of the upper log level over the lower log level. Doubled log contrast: 0.29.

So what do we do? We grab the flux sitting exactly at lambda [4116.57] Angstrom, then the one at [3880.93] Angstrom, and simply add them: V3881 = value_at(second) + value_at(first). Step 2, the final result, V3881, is 57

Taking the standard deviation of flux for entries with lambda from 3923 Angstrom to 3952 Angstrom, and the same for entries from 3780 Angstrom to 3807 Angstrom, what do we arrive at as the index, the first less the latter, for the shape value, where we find 2.3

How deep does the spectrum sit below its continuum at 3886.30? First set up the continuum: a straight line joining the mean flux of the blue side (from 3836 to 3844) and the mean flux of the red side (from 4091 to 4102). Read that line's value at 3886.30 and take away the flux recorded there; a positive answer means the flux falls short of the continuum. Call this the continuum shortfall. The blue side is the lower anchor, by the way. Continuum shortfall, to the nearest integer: 1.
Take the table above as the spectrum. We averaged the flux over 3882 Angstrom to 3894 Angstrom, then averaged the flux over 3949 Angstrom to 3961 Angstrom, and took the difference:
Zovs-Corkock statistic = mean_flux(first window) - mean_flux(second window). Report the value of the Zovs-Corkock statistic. -7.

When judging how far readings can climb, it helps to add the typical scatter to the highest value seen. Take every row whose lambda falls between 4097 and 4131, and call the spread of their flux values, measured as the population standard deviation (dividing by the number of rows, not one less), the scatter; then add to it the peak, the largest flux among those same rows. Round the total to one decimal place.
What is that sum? 38.7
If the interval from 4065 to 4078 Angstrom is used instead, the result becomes 35.8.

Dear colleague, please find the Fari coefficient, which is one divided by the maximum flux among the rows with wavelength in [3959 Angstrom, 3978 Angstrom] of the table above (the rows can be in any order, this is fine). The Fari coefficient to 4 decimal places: 0.0418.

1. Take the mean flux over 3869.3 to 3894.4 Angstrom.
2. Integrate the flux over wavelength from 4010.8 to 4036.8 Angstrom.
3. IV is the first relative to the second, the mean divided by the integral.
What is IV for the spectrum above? 0.024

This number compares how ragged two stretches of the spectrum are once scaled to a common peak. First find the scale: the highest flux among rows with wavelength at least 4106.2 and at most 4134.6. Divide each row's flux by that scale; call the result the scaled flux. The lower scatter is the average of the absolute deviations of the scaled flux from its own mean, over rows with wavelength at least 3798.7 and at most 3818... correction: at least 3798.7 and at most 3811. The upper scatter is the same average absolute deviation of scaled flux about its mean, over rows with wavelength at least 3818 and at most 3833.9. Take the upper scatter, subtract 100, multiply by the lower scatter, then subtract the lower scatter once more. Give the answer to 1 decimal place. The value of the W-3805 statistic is -5.4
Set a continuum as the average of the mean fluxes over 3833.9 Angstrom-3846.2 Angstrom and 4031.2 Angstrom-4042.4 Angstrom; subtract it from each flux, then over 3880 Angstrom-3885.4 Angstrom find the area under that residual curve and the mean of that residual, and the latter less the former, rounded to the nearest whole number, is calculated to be 25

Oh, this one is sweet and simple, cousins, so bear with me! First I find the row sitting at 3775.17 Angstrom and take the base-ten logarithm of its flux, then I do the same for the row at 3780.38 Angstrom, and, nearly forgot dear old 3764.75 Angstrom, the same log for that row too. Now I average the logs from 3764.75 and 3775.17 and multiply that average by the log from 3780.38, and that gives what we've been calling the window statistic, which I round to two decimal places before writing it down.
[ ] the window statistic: 1.90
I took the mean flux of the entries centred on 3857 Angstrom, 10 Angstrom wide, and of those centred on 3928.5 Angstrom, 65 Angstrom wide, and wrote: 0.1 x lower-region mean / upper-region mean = 0.096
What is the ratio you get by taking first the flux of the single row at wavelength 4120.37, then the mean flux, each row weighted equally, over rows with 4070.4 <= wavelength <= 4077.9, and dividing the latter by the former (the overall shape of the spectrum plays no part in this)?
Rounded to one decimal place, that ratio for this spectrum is 1.0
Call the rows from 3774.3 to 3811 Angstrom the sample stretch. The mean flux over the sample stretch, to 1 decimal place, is 23.8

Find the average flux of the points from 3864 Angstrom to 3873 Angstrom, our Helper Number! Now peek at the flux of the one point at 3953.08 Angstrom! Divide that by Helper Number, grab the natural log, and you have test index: 0.15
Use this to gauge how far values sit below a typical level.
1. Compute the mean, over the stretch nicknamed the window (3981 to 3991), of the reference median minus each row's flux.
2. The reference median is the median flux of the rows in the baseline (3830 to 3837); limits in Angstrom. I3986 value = -16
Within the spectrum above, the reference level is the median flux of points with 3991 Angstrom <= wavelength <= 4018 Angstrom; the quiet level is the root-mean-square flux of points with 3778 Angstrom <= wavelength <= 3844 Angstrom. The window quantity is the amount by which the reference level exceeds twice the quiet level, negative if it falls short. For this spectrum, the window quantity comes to -10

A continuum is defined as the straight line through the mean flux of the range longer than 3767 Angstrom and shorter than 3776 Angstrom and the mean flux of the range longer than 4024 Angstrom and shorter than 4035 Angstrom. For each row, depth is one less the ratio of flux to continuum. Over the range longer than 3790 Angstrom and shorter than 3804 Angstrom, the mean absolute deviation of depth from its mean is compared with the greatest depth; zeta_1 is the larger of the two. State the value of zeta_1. 0.13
